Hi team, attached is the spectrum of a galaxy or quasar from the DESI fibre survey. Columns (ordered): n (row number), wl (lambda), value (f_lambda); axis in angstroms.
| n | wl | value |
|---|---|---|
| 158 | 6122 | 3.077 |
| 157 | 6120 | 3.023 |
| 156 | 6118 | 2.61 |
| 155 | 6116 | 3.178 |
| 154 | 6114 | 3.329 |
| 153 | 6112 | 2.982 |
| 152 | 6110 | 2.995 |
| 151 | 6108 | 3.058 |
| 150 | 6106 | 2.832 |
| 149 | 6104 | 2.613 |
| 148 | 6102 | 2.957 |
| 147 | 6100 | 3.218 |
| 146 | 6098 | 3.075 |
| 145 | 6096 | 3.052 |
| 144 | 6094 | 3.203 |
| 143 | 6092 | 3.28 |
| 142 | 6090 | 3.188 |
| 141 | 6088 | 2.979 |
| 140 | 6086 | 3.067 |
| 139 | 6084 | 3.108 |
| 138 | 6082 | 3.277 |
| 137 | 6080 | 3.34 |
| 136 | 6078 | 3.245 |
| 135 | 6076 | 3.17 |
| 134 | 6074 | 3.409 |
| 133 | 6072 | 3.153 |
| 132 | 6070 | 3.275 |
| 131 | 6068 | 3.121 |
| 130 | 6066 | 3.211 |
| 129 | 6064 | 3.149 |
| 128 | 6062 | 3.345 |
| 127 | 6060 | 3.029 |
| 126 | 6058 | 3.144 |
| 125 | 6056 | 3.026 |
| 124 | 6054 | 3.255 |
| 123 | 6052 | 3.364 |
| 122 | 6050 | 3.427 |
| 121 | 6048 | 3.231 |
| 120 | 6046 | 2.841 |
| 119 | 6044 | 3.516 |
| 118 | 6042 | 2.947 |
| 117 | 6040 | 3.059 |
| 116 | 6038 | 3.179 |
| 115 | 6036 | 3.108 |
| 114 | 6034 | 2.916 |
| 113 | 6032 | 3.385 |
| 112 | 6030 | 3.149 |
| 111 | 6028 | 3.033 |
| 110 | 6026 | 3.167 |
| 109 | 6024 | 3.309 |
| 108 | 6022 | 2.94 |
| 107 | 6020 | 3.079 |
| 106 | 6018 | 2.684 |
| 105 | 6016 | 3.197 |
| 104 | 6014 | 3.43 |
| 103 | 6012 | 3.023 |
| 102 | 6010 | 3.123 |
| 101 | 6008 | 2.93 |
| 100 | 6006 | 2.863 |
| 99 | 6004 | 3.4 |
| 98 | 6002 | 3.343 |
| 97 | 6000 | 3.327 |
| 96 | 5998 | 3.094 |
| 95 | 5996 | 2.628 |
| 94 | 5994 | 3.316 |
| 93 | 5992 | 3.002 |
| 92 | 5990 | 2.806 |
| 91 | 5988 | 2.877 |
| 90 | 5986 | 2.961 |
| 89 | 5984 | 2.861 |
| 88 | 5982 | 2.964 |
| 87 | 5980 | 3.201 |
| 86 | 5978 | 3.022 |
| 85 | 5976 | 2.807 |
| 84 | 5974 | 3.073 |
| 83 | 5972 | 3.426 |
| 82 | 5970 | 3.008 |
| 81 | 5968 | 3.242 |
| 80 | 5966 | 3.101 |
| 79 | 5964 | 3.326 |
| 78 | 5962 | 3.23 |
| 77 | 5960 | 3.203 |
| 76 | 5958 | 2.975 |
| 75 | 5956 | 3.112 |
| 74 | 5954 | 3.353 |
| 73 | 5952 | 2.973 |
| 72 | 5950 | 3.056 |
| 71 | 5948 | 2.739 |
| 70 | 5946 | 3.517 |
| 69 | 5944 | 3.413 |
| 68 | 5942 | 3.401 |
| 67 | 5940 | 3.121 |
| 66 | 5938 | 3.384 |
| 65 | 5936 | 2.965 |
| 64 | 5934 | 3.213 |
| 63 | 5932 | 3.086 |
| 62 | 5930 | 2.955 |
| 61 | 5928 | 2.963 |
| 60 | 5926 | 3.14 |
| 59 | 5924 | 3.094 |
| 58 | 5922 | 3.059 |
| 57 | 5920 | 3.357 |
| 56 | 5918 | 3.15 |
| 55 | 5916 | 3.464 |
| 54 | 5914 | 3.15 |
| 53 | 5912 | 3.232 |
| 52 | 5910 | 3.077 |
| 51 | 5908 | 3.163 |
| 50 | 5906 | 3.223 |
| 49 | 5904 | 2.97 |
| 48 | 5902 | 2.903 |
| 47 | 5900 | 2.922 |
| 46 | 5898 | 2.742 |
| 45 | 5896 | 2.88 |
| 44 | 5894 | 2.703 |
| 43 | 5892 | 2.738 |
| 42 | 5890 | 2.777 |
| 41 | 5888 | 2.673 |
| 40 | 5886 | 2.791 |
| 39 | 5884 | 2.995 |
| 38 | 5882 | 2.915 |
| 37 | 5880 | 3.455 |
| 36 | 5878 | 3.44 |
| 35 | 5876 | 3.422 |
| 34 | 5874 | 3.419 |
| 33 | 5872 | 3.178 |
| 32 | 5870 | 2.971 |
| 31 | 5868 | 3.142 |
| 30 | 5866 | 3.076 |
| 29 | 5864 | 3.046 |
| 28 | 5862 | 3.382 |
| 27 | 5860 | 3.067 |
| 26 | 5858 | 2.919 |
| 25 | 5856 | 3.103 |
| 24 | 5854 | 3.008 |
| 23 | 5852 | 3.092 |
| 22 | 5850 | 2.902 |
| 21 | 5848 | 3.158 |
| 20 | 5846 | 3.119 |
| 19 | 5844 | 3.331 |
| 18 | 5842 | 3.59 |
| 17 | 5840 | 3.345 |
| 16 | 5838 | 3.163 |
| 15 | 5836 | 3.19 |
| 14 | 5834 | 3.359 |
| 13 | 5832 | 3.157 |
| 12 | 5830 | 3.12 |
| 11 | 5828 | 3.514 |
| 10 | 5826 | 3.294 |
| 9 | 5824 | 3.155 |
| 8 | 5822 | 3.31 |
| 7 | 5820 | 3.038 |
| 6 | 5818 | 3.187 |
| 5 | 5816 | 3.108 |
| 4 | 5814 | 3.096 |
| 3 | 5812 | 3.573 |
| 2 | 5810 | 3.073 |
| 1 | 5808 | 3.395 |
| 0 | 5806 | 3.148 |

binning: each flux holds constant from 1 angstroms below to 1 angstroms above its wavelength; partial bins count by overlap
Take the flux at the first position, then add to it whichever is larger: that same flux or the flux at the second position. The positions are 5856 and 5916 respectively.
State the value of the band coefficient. 6.57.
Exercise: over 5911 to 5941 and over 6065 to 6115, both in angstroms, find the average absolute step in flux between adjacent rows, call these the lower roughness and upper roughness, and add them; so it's 0.339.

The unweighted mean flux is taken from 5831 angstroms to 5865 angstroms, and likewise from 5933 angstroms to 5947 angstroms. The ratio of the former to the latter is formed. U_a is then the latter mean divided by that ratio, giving 3.41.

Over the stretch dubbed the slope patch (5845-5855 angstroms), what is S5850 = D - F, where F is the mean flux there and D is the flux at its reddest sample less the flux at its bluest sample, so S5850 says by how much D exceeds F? -3.17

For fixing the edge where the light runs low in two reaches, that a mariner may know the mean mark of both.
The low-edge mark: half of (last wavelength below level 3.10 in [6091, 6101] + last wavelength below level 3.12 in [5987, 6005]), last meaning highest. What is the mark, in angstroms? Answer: 6048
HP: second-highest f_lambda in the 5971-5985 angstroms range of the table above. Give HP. 3.201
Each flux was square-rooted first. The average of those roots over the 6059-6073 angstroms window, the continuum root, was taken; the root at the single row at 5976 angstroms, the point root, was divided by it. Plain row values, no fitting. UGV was 0.94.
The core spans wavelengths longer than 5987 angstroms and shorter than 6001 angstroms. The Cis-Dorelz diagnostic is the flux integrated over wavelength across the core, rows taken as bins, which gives 42.1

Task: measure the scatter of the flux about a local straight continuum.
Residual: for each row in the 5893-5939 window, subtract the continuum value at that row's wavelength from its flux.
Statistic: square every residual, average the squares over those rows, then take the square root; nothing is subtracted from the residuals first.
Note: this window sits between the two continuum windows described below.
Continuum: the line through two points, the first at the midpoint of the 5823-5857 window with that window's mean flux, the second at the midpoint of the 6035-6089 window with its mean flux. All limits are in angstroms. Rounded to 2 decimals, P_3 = 0.23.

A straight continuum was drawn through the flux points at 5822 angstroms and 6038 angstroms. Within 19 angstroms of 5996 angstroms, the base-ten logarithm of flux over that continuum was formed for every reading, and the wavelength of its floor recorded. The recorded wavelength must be 5996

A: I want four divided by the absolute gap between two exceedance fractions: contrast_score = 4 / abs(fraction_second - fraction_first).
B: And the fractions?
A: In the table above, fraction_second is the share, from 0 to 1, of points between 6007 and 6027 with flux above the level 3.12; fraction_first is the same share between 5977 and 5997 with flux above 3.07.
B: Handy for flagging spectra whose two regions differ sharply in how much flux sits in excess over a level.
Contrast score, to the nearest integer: 13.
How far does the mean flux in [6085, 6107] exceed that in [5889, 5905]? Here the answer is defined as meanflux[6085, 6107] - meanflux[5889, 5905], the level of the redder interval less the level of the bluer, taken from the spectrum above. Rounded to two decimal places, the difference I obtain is 0.21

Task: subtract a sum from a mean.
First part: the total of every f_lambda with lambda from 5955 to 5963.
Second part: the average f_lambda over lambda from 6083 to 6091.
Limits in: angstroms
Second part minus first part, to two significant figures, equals -9.4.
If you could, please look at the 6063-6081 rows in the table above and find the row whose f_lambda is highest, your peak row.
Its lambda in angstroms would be 6074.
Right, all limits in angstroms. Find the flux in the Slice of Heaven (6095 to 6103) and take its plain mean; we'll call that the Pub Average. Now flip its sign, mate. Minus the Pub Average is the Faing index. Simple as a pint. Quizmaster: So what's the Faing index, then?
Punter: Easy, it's -3.08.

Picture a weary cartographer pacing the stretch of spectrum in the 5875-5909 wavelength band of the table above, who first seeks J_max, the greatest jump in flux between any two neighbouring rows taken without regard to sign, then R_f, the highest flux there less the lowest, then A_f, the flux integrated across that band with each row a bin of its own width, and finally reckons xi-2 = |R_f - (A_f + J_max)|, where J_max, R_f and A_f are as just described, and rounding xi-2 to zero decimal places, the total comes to 101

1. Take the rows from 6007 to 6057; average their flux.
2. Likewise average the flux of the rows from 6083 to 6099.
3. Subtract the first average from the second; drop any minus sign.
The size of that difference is 0.01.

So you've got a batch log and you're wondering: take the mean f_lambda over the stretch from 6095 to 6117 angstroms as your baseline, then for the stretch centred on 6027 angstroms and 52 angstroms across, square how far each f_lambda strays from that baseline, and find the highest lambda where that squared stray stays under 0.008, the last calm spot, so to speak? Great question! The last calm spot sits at 6042 angstroms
